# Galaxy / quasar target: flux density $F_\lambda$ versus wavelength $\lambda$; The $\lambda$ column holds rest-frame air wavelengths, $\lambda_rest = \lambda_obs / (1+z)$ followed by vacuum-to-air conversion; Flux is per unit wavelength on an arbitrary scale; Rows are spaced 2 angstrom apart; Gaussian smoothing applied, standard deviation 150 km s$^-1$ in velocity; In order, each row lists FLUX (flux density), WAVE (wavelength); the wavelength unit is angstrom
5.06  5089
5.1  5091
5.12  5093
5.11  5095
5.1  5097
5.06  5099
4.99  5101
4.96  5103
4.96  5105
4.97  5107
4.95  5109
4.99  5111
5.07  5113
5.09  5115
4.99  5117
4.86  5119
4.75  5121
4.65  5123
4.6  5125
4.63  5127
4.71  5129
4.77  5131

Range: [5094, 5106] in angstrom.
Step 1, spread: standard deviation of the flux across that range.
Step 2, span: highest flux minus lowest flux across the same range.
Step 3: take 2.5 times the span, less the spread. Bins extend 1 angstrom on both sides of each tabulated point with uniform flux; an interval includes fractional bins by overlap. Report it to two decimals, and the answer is 0.31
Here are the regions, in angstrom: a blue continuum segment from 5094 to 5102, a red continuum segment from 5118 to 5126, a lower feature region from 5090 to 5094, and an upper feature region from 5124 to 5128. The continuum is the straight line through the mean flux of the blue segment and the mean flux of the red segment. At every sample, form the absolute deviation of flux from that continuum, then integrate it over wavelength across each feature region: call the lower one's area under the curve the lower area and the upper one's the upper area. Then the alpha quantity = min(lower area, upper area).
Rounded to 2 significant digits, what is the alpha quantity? 0.17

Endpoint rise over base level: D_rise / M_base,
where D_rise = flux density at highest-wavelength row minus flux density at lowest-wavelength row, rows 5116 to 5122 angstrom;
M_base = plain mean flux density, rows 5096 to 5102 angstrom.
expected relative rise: -0.05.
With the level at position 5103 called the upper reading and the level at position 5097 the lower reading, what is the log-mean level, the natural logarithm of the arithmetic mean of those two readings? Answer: 1.62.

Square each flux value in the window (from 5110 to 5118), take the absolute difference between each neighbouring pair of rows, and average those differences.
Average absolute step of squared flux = 0.67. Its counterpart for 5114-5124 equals 1.07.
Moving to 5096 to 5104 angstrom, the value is 0.47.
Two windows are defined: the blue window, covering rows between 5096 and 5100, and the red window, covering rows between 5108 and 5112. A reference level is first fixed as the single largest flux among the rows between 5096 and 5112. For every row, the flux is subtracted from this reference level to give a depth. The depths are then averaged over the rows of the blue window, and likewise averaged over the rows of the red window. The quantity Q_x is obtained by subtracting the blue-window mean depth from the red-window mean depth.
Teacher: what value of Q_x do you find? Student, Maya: 0.110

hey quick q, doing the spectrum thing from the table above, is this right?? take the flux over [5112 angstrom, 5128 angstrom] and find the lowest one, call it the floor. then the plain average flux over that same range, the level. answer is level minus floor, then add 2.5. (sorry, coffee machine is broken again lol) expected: 2.73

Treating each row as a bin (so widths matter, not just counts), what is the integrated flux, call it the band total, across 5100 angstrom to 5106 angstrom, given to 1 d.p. 29.8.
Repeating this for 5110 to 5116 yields 30.3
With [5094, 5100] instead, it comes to 30.5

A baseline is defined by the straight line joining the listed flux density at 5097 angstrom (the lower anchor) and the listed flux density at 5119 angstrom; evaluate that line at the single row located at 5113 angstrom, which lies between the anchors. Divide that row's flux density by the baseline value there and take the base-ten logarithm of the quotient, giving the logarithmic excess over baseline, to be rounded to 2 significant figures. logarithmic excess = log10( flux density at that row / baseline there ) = 0.013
